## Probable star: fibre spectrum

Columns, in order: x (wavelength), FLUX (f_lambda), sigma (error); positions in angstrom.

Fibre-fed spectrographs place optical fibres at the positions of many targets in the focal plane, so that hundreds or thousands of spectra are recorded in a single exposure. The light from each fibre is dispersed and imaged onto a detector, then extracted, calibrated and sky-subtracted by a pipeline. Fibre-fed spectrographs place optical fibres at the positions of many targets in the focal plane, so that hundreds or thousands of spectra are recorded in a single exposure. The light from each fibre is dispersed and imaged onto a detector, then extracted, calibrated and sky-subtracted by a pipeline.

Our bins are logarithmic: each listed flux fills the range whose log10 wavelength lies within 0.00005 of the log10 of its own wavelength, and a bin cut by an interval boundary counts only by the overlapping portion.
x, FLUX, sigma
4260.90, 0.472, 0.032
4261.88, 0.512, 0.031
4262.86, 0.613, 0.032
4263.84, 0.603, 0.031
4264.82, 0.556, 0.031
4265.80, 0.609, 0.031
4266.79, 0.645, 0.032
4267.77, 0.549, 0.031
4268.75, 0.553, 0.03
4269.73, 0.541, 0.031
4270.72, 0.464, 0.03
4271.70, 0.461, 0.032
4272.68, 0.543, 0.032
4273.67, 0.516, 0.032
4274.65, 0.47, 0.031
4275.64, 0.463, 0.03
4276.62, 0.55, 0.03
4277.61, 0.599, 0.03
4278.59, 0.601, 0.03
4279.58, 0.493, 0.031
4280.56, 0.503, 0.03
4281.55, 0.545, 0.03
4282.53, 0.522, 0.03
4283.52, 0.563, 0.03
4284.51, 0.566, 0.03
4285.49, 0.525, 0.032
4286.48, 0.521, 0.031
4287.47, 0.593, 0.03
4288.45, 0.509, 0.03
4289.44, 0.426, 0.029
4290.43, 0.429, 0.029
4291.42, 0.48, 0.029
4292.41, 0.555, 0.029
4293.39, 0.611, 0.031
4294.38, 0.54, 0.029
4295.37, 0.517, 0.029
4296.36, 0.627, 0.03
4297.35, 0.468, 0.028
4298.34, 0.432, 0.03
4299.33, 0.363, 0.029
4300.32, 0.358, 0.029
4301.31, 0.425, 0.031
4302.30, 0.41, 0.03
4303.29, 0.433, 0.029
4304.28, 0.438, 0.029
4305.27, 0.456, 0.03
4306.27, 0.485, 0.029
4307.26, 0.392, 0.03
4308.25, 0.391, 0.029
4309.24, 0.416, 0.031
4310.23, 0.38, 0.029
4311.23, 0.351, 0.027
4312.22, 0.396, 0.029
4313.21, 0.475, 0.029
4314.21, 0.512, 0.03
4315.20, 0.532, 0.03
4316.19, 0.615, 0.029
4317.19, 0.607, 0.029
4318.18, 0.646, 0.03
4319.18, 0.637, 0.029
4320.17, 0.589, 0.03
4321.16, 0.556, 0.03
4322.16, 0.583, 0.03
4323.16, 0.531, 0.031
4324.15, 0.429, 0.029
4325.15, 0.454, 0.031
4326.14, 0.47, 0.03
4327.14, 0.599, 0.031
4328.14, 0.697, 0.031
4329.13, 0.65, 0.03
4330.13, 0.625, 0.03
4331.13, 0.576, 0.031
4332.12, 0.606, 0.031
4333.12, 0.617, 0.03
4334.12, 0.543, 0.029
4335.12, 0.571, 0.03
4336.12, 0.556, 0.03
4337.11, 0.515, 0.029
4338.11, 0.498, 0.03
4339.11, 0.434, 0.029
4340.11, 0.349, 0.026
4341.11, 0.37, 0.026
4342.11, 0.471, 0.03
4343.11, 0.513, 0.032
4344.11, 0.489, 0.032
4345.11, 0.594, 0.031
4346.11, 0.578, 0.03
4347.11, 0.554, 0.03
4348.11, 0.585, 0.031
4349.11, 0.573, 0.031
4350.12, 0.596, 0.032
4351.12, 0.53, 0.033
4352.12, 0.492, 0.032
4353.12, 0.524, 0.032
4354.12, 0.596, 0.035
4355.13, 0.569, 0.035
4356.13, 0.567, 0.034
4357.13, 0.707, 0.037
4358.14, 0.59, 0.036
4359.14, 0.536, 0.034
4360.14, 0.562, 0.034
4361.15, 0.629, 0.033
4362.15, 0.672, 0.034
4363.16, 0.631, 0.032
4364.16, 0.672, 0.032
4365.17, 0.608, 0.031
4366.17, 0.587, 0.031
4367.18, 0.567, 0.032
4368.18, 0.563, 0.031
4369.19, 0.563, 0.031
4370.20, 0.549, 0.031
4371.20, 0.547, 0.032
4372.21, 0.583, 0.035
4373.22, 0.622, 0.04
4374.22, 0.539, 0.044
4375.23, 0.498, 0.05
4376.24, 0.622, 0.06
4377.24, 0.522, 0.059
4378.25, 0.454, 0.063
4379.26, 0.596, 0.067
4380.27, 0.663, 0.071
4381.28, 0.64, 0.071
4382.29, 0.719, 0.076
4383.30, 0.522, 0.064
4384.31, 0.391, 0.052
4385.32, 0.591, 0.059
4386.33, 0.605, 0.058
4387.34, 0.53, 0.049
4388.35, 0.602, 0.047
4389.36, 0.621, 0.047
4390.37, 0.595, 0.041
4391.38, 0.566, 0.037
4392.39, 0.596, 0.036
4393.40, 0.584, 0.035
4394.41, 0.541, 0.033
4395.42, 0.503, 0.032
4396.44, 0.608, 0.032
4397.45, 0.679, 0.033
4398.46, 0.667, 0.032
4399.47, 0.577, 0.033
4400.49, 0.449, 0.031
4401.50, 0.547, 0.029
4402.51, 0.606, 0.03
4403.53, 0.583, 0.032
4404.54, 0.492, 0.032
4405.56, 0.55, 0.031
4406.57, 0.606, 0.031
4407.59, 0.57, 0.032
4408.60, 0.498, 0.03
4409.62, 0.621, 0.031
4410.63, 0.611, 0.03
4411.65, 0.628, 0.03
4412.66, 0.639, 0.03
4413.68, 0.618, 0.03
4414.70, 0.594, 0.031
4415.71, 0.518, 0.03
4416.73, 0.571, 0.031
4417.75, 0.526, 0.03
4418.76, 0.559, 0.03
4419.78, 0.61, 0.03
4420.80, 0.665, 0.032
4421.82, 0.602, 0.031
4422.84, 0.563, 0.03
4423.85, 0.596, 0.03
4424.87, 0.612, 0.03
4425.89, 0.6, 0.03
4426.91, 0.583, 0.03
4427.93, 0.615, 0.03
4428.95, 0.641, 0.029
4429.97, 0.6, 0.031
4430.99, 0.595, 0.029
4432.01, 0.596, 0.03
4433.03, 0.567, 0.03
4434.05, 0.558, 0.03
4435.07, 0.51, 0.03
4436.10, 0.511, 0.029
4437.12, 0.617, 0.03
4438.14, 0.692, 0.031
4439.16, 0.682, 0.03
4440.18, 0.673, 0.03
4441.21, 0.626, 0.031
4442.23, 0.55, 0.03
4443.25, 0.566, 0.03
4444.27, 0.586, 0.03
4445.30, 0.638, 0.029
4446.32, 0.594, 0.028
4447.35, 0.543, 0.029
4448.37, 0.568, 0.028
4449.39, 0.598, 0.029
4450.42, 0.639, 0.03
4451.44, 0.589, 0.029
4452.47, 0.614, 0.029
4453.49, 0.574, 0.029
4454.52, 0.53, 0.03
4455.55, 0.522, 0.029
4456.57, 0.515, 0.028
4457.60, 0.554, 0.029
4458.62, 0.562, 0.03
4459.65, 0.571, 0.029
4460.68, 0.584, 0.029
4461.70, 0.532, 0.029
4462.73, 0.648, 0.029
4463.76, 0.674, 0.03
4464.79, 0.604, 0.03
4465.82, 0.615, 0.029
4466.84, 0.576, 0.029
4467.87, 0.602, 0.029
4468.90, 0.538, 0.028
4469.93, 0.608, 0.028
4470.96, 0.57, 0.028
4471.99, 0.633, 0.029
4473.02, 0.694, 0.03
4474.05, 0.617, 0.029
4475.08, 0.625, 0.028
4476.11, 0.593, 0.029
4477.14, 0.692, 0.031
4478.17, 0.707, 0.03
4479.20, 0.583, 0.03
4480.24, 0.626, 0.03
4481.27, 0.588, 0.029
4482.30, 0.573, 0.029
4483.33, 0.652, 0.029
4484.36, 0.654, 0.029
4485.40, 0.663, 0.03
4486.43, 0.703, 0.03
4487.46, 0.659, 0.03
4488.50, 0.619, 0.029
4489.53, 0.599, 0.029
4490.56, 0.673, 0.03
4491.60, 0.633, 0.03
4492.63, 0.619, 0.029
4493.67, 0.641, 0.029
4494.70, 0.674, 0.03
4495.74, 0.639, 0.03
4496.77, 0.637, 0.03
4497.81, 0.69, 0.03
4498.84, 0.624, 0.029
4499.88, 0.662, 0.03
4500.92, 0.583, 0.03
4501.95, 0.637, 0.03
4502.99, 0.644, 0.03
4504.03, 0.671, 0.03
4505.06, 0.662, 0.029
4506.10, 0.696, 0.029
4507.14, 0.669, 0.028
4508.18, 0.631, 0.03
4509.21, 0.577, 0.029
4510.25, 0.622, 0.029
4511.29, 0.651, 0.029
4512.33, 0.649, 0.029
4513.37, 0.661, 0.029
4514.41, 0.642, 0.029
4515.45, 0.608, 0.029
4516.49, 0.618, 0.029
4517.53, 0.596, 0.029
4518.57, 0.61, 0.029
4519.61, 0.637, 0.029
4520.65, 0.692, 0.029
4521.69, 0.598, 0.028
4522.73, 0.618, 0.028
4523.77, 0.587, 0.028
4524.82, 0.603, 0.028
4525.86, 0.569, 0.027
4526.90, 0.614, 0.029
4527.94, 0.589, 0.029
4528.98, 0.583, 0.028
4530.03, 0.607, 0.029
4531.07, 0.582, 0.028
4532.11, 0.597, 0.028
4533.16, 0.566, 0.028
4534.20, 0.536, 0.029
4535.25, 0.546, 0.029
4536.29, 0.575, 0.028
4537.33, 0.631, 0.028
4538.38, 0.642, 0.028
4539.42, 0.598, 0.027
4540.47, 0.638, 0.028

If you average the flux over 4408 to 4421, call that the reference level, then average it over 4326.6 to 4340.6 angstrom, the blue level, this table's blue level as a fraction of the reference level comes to 0.95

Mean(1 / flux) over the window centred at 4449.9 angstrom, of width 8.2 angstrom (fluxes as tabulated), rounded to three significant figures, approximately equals 1.70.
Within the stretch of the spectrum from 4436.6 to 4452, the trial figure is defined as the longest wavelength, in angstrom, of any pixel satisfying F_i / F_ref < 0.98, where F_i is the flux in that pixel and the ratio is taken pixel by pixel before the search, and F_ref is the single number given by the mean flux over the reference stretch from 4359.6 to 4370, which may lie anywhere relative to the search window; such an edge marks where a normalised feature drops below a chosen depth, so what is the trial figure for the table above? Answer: 4451.44 angstrom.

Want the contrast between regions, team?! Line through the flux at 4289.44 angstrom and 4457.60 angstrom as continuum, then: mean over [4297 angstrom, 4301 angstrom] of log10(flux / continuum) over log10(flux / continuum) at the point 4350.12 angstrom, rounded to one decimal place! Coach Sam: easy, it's -0.3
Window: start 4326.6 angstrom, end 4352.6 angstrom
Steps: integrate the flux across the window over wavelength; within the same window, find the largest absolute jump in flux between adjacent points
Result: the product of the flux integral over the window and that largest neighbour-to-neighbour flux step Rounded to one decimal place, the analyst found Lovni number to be 1.5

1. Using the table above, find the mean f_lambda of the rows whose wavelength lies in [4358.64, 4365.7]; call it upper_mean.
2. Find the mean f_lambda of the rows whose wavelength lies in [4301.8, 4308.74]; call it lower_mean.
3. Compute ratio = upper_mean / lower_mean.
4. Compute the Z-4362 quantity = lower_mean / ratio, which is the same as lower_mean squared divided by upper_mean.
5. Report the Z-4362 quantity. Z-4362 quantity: 0.299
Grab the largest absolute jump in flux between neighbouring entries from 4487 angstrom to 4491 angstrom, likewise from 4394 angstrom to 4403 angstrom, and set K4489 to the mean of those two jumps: 0.101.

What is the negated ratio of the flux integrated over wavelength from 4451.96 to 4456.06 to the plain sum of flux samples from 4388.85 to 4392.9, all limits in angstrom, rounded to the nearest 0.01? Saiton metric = -0.97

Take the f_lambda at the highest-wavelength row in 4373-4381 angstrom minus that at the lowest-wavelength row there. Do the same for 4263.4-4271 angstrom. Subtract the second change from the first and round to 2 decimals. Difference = 0.18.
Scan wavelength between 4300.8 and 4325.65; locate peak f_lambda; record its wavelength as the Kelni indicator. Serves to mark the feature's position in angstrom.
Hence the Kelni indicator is 4318.18 angstrom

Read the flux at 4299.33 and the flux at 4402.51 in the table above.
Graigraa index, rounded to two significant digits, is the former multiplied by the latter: 0.22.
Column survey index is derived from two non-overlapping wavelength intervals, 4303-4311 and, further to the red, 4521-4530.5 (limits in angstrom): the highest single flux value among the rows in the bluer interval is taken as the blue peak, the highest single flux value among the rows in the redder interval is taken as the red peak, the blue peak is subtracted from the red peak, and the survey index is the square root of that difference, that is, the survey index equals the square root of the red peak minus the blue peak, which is 0.36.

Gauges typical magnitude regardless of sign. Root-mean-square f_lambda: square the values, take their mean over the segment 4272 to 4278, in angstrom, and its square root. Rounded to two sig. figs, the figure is 0.53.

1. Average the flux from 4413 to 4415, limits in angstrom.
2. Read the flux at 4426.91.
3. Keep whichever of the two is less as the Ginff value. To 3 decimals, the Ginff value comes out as 0.583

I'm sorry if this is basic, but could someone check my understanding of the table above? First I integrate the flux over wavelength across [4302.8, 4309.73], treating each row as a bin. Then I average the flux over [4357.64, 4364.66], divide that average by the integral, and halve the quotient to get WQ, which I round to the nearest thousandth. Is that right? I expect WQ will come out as 0.103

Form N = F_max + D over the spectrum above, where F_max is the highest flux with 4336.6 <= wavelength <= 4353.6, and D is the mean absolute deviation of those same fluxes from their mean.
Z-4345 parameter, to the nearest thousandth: 0.651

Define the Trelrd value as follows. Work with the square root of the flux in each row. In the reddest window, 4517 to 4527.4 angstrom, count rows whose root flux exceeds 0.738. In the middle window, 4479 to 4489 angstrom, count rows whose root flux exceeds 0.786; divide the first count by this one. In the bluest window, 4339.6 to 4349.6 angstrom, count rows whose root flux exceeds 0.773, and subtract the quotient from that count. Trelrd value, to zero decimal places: -1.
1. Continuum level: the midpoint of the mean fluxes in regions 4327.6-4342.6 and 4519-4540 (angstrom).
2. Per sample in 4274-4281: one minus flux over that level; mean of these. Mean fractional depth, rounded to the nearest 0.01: 0.08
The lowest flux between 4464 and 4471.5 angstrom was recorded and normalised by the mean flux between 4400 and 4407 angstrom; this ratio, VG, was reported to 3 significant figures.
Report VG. 0.983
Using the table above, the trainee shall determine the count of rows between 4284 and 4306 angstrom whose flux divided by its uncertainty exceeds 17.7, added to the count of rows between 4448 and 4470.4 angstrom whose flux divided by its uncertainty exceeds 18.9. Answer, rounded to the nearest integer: 24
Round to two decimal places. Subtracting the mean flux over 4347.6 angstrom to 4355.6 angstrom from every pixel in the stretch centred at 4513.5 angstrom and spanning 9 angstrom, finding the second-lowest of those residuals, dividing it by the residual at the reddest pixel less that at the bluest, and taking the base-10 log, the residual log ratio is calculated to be 0.30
